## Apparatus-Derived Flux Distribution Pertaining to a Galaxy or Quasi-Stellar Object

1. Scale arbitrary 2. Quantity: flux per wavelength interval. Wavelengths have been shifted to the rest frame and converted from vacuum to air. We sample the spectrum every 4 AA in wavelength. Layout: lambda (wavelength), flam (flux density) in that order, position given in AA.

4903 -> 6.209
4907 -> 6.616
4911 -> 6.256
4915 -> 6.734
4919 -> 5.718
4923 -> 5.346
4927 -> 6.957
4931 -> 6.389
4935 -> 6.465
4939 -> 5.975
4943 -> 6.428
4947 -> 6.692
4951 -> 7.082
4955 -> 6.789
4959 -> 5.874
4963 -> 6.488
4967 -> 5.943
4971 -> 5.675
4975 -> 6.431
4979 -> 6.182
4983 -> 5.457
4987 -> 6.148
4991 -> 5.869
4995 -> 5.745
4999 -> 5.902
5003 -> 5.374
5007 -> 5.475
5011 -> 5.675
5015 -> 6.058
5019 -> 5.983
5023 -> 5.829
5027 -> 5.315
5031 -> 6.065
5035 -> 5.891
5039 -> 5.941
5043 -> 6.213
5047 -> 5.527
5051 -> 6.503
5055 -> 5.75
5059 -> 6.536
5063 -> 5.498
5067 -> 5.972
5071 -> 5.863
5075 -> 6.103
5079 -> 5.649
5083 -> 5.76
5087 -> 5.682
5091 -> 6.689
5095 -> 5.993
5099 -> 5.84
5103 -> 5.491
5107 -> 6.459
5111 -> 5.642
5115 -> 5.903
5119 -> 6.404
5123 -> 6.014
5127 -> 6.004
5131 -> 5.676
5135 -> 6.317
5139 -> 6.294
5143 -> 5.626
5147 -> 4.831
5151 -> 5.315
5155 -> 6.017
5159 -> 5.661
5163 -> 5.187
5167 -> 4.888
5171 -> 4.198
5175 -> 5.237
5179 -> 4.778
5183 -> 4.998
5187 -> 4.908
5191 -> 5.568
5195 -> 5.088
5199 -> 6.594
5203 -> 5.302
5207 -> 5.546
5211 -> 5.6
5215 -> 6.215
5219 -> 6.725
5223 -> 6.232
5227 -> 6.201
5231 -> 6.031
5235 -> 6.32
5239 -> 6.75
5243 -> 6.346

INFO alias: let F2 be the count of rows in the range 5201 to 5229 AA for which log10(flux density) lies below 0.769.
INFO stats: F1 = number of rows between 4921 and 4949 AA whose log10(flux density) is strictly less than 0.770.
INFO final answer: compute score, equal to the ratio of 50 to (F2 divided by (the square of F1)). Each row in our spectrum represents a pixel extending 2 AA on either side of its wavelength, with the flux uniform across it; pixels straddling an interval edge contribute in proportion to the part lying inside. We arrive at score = 17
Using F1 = 1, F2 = 3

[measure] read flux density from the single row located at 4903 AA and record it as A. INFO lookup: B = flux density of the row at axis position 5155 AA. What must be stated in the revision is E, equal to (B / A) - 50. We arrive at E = -49.0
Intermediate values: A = 6.209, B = 6.017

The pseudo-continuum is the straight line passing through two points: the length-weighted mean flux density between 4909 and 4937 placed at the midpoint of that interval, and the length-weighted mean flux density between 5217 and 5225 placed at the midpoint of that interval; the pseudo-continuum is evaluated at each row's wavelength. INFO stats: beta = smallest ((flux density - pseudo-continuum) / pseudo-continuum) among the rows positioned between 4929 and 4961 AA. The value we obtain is -0.07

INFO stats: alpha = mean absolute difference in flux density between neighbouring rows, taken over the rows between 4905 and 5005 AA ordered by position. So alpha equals 0.51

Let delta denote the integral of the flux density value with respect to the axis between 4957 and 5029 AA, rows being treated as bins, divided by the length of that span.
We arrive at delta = 5.86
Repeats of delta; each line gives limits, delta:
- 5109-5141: 6.03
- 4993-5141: 5.92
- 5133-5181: 5.36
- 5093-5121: 5.96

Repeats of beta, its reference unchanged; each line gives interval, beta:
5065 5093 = -0.11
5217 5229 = -0.04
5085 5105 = -0.14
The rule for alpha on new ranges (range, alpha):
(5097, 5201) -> 0.53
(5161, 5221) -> 0.58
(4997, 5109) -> 0.45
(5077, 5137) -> 0.45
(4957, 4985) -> 0.53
